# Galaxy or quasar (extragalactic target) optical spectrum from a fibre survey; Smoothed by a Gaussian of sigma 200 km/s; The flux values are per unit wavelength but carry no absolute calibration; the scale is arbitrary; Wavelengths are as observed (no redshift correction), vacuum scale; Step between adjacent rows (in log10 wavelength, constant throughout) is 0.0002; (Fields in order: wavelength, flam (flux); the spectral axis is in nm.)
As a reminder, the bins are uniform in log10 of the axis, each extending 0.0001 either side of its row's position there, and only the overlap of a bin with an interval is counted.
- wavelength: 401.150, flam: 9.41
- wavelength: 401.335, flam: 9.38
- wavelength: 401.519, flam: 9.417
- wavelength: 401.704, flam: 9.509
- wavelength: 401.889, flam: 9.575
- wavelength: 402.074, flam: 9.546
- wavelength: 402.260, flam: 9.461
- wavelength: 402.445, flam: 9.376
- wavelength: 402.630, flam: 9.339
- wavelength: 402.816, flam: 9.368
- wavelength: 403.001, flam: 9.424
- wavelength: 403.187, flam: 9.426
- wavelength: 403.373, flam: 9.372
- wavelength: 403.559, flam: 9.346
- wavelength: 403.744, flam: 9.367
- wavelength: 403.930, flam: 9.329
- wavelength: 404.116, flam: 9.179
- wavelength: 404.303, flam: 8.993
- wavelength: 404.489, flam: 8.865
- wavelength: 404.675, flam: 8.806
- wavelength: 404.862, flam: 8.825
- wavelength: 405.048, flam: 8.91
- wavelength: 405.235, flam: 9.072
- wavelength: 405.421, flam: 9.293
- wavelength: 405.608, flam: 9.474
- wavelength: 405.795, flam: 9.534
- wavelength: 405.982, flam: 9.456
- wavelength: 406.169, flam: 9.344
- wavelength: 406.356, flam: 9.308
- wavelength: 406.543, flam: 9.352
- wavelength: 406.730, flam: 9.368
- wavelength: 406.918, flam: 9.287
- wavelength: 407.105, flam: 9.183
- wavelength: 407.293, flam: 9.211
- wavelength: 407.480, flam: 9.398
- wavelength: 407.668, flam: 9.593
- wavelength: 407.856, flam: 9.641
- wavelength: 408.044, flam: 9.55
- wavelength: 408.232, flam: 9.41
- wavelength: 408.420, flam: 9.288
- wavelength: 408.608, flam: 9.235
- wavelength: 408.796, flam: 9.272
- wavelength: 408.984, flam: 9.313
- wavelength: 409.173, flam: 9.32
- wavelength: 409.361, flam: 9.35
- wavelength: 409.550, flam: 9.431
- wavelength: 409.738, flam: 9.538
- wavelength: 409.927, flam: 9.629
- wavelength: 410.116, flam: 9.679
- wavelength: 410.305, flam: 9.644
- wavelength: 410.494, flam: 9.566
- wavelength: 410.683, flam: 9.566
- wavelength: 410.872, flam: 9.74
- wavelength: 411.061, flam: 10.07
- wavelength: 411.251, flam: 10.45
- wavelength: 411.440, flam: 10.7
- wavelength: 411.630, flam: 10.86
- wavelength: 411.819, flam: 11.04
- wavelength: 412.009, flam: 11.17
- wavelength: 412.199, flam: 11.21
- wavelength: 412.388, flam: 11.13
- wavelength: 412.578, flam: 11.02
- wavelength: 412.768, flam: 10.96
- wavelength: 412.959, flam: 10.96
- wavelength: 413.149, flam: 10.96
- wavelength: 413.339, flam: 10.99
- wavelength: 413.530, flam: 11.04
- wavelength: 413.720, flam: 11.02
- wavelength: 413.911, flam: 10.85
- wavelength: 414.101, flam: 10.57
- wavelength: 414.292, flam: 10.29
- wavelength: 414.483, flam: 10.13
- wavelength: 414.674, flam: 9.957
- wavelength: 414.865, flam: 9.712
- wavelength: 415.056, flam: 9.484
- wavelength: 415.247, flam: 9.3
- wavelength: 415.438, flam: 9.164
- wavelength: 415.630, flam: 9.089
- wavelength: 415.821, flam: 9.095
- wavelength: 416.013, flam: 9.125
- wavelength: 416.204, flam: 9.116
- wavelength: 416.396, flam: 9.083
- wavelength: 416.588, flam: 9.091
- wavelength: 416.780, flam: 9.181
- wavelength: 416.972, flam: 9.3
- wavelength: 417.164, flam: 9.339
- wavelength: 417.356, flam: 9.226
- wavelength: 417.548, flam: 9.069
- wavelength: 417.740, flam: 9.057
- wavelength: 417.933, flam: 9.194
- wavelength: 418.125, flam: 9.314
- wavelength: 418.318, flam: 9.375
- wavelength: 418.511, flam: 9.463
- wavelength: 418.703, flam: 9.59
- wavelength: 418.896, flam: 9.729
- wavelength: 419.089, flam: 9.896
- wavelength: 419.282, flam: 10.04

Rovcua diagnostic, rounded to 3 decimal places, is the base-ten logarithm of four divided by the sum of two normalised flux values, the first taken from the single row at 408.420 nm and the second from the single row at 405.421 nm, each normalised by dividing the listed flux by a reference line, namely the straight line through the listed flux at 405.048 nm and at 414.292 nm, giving 0.296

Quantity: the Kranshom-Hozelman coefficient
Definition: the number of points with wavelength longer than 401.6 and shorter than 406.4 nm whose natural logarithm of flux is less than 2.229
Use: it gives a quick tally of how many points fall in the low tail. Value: 7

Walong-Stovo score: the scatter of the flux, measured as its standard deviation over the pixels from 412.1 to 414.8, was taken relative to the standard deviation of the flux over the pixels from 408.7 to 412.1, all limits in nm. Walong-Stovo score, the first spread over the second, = 1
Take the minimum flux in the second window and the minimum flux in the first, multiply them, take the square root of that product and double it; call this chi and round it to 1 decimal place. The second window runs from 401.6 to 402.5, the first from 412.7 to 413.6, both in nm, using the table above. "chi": 20.3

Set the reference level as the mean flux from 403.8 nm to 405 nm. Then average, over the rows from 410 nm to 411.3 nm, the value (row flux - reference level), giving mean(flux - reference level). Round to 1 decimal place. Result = 0.8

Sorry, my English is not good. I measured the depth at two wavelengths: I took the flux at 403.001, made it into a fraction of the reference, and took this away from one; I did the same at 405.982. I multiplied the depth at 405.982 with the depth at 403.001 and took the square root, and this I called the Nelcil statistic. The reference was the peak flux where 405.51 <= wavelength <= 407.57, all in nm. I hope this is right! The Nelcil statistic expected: 0.010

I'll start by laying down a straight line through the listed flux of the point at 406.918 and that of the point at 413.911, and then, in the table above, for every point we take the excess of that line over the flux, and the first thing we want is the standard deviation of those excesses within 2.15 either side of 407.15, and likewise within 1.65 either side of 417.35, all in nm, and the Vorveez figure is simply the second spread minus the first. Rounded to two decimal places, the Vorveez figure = -0.15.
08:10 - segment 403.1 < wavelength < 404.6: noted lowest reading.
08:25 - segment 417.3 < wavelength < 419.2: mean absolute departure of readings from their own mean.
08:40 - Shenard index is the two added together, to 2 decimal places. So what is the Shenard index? 9.09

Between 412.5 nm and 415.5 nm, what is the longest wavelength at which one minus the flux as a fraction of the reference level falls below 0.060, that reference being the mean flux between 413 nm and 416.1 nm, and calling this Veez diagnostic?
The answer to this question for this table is 415.056 nm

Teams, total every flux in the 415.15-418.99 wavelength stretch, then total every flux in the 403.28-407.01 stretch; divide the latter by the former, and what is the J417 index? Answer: 1.00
